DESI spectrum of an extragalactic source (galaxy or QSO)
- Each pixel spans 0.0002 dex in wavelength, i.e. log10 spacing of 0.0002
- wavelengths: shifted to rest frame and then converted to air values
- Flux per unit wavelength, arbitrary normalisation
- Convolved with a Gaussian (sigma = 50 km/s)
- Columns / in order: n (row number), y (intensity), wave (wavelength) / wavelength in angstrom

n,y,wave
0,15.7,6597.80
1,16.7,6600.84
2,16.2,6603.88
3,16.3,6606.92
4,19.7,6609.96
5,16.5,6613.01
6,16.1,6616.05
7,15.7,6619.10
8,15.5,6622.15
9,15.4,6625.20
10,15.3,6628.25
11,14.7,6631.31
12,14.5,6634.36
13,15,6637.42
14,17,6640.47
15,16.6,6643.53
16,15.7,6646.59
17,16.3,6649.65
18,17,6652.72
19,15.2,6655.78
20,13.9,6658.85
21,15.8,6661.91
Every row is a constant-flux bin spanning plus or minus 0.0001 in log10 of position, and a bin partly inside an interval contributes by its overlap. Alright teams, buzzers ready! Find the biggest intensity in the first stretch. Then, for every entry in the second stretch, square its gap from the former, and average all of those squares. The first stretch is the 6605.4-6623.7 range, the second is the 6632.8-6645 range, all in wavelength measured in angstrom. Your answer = 17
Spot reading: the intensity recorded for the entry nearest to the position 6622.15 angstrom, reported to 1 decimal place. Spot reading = 15.5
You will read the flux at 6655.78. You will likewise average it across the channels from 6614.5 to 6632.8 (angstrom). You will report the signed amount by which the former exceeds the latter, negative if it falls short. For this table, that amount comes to -0.3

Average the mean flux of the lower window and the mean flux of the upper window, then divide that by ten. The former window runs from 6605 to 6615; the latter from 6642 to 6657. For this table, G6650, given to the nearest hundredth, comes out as 1.68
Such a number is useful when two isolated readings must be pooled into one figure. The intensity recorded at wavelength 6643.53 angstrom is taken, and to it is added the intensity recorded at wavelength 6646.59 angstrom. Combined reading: 32.3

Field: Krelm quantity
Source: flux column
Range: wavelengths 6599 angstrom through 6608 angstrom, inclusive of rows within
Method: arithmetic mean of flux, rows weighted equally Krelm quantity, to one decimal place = 16.4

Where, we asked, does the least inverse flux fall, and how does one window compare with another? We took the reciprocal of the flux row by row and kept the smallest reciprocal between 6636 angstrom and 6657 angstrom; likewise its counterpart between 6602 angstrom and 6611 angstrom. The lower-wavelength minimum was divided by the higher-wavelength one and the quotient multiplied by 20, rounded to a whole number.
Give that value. 17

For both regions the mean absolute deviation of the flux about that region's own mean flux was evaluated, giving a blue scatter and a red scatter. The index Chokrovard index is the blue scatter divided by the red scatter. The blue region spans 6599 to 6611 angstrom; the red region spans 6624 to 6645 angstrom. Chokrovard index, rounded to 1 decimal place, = 1.7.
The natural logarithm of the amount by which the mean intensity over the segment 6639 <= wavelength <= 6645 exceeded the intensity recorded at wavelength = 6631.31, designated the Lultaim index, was 0.7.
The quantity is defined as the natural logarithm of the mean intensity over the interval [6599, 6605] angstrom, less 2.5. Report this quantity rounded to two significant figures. 0.30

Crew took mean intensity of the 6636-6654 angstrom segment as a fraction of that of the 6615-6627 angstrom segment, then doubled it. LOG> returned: 2.08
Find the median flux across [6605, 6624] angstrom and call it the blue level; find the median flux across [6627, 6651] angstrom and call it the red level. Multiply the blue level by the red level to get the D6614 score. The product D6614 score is 251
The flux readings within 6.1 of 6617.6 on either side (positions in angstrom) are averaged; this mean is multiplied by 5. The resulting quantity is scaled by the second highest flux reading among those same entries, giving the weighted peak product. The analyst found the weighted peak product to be 1284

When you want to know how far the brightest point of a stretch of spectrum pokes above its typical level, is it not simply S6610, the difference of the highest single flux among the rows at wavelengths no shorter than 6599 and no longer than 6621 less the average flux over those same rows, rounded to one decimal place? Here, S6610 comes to 3.0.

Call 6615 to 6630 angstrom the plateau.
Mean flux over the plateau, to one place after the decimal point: 15.6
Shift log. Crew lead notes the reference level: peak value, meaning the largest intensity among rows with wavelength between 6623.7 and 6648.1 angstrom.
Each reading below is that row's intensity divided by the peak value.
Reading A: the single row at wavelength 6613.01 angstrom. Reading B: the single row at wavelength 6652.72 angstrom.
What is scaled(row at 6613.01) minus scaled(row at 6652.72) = -0.029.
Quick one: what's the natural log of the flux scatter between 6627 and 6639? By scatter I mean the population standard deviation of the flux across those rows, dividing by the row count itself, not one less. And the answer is -1.2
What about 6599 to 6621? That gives 0.2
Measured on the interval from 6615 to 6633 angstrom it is -0.9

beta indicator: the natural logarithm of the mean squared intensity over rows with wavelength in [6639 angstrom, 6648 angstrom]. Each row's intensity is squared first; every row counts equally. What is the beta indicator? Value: 5.60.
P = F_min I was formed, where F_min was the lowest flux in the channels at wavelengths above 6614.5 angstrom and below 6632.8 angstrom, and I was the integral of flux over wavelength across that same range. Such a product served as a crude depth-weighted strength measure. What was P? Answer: 4157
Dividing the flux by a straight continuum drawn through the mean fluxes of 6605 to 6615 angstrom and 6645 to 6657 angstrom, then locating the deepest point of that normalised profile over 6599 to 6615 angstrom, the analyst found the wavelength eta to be 6603.88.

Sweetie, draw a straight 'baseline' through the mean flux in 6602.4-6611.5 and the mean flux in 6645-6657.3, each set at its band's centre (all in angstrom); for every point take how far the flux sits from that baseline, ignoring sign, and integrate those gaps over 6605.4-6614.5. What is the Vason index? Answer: 13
